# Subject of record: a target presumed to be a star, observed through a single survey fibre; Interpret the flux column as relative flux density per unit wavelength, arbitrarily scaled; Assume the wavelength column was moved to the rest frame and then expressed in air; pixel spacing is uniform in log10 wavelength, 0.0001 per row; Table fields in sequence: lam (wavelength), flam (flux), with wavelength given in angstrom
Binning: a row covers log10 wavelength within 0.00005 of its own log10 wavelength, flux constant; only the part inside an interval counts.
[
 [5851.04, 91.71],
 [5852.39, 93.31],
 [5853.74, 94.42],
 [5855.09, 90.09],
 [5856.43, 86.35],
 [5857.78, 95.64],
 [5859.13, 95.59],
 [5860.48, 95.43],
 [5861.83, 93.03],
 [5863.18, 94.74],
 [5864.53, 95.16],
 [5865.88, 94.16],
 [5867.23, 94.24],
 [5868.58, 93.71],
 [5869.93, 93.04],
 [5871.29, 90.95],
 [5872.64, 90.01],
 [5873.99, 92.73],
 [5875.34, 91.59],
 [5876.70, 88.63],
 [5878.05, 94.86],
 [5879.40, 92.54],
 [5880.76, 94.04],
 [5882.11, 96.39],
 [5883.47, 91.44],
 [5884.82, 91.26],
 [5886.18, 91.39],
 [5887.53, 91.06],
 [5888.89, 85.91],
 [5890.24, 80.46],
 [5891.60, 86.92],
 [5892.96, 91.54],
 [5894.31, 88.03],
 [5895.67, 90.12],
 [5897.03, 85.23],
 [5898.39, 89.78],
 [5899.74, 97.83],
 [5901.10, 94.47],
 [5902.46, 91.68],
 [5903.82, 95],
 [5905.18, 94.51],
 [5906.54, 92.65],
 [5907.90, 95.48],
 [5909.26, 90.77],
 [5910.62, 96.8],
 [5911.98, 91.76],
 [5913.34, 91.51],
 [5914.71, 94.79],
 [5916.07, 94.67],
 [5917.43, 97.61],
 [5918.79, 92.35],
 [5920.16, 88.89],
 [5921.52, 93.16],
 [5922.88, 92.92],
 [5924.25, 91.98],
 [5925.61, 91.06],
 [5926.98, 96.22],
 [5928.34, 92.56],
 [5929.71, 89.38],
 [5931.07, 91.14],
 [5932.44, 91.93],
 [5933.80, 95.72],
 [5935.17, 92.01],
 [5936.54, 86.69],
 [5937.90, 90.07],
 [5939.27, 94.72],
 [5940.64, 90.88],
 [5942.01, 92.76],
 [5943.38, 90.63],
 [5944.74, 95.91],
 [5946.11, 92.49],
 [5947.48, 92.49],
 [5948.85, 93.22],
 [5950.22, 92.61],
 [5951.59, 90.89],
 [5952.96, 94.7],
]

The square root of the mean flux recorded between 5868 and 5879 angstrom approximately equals 9.59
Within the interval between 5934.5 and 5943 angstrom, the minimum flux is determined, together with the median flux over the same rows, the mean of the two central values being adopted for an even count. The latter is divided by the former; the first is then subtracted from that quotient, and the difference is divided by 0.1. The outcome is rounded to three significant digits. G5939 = -856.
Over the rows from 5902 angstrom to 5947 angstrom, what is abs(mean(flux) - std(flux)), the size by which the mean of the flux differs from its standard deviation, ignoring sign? 90.3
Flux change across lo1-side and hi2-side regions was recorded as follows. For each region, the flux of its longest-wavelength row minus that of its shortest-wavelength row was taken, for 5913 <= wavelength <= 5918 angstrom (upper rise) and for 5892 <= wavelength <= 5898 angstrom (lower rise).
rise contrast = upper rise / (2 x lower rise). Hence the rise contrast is -0.48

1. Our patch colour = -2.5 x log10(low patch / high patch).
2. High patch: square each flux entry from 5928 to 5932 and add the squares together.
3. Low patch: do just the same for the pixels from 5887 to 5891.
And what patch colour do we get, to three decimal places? 0.126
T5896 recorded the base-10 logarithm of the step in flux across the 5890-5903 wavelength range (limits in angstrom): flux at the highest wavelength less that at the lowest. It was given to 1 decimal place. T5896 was 1.0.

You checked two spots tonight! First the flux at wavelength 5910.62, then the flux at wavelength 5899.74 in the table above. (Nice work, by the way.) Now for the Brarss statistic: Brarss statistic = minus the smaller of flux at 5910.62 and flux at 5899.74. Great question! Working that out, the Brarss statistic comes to -97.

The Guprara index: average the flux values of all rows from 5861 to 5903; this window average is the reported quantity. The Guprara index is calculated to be 91.5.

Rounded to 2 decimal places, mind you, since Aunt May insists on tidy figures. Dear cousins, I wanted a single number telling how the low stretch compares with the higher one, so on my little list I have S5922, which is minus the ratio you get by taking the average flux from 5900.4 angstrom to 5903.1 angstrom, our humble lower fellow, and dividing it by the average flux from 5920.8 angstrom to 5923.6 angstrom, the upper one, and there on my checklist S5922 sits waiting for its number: -1.00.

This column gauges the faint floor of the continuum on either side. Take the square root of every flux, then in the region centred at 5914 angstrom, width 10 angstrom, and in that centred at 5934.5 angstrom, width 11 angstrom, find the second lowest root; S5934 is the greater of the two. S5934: 9.57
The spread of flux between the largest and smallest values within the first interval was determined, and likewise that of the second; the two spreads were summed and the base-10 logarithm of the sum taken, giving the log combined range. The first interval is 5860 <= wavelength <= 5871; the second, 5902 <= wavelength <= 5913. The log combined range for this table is 0.93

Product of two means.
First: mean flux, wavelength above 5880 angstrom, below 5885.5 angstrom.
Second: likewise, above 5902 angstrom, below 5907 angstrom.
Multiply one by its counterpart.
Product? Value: 8718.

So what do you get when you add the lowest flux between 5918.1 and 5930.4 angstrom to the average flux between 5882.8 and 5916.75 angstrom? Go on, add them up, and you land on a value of 180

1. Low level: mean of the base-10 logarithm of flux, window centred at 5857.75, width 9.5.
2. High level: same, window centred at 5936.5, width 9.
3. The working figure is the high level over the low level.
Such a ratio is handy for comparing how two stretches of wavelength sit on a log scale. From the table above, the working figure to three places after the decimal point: 0.997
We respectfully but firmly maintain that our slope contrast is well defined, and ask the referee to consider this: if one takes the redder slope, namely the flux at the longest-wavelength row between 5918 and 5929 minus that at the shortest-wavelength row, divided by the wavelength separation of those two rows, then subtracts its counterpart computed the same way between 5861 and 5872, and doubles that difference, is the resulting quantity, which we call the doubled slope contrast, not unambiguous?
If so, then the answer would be 0.48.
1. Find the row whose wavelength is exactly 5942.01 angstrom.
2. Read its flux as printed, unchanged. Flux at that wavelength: 92.76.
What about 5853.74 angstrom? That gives 94.42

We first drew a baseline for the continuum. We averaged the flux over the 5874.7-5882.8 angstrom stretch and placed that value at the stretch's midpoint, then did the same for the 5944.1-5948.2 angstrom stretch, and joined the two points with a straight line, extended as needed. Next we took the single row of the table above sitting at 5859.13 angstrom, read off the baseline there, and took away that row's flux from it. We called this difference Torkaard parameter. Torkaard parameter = -2.8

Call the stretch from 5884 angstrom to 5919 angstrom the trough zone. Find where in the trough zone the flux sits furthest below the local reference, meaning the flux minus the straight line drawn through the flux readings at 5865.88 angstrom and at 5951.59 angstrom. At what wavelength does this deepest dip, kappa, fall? 5890.24 angstrom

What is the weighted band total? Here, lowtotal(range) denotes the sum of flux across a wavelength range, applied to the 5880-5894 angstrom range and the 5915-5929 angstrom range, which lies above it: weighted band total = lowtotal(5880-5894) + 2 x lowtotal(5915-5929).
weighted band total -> 2763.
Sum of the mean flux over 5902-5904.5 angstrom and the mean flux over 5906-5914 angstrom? 187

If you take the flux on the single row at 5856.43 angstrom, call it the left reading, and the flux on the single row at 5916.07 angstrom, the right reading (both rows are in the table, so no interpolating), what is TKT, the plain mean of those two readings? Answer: 90.5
